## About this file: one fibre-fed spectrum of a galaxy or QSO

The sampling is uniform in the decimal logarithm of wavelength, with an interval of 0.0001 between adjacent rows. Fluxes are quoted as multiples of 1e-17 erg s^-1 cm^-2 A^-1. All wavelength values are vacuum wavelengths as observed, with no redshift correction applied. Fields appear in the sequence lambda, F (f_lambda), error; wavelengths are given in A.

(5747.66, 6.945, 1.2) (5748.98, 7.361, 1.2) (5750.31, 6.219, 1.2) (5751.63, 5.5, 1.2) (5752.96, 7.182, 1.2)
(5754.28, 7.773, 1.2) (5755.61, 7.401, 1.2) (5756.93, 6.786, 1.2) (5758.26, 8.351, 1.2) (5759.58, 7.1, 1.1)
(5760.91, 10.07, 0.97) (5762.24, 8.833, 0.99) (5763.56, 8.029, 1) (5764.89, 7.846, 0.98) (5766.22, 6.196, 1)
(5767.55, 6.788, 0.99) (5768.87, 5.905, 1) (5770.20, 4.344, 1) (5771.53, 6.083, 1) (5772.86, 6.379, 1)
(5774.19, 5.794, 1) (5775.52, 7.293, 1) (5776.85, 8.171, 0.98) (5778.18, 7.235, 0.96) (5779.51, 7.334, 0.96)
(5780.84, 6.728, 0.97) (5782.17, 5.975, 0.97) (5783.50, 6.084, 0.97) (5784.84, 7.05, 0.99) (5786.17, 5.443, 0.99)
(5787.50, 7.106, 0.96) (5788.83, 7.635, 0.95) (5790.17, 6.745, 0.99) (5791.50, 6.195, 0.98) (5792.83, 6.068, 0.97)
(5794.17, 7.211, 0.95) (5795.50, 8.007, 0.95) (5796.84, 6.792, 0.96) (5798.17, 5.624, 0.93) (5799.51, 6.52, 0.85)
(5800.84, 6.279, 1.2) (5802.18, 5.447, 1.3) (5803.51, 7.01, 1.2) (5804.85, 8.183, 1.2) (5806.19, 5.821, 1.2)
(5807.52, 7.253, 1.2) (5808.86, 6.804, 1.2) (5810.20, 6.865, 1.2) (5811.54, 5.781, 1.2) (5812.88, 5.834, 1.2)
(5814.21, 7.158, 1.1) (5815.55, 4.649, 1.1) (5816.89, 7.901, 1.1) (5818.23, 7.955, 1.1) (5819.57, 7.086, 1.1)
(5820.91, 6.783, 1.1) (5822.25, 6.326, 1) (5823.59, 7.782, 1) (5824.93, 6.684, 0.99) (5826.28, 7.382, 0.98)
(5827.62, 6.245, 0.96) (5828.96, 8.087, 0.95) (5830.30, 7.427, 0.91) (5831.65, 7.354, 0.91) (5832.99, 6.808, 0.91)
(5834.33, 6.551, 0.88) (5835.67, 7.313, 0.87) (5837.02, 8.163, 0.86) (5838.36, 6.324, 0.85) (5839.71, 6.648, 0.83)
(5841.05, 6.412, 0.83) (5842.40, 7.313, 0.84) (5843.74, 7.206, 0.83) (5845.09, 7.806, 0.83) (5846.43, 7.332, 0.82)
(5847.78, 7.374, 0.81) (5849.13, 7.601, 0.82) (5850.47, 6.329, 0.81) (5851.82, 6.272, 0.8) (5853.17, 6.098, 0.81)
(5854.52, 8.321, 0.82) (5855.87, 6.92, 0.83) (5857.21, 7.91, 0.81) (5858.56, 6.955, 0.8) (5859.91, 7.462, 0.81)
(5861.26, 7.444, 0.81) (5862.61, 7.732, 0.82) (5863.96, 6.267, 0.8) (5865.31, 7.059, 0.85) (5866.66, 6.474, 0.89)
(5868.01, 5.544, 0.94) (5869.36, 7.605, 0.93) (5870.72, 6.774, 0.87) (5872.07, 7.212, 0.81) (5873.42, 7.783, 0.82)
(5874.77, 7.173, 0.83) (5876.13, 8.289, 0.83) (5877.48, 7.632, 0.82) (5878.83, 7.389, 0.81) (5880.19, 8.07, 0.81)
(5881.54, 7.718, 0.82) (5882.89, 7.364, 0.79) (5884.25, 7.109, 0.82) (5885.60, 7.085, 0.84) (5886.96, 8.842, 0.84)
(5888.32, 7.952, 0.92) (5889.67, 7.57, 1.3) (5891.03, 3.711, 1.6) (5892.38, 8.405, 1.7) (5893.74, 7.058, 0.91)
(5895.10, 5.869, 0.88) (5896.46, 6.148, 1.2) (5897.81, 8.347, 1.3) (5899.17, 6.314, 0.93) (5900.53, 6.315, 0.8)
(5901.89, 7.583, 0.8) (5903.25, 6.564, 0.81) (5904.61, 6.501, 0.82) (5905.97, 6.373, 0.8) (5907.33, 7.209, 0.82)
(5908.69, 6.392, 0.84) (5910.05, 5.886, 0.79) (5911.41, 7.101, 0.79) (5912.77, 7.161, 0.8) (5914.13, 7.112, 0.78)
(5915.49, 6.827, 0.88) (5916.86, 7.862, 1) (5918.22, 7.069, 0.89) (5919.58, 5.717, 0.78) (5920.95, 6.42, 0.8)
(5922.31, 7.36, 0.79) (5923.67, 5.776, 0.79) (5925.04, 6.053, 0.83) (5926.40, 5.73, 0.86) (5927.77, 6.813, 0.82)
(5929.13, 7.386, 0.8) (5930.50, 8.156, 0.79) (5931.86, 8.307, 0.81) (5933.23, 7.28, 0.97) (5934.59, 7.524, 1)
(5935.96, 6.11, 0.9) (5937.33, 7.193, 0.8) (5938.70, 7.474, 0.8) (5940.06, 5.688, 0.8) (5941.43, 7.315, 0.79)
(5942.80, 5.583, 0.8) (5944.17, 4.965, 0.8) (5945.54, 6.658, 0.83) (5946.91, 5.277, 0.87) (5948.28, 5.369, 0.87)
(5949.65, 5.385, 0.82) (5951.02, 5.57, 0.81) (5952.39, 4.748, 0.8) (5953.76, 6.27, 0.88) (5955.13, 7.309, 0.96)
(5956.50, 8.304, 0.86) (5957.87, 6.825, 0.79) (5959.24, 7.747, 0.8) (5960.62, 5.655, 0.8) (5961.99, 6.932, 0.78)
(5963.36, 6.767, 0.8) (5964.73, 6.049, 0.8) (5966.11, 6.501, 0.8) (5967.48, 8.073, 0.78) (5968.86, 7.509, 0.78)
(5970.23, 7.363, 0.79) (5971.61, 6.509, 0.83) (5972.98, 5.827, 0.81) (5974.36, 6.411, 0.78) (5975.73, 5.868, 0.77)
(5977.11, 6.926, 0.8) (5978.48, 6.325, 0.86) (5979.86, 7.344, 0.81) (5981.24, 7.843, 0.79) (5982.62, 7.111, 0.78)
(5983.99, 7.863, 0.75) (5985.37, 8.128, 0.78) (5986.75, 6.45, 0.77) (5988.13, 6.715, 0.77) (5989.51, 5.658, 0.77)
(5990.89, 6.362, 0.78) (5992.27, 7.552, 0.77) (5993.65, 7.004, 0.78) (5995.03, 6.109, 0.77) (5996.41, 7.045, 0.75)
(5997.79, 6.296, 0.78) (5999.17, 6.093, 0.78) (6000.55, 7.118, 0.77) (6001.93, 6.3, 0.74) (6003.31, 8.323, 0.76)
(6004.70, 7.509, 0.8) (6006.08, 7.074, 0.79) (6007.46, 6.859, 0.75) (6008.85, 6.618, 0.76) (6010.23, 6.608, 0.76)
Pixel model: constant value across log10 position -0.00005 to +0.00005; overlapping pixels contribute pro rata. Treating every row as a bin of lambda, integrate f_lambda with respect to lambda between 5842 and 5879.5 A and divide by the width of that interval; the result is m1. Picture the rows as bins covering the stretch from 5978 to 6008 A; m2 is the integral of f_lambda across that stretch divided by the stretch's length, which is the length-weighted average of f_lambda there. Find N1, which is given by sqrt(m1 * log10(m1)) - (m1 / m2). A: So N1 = 1.45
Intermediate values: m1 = 7.19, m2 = 6.96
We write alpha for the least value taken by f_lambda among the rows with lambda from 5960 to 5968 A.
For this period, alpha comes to 5.655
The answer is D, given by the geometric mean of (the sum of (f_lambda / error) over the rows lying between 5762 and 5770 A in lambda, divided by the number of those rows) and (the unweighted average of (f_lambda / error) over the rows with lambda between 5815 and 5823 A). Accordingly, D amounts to 6.8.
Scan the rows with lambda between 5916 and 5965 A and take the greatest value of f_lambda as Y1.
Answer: 8.307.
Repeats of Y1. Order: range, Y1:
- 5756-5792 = 10.07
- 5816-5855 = 8.321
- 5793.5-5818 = 8.183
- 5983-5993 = 8.128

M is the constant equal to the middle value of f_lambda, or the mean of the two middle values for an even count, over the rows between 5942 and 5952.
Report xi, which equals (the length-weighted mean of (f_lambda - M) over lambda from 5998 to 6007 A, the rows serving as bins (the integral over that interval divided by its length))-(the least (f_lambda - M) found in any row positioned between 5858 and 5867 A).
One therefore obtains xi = 0.8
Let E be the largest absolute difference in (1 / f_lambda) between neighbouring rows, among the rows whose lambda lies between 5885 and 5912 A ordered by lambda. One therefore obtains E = 0.150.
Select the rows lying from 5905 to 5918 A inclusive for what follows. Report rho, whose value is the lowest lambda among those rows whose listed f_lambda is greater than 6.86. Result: 5907.33 A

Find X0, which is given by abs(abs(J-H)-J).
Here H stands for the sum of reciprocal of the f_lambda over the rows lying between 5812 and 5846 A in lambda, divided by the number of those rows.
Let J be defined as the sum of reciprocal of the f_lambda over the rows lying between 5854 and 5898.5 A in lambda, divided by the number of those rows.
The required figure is 0.138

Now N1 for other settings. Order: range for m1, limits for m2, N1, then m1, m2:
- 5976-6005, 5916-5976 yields 1.37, 6.93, 6.61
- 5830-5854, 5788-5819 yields 1.39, 7.02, 6.69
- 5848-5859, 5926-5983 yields 1.39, 7.07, 6.67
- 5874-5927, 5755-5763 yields 1.56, 6.95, 8.10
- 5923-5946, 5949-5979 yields 1.34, 6.71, 6.59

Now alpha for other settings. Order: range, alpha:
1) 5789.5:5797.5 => 6.068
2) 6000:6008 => 6.3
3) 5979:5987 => 6.45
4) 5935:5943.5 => 5.583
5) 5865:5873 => 5.544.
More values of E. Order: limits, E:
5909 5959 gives 0.051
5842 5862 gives 0.044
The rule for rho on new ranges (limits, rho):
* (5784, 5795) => 5784.84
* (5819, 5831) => 5819.57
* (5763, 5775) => 5763.56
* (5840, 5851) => 5842.40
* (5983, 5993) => 5983.99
